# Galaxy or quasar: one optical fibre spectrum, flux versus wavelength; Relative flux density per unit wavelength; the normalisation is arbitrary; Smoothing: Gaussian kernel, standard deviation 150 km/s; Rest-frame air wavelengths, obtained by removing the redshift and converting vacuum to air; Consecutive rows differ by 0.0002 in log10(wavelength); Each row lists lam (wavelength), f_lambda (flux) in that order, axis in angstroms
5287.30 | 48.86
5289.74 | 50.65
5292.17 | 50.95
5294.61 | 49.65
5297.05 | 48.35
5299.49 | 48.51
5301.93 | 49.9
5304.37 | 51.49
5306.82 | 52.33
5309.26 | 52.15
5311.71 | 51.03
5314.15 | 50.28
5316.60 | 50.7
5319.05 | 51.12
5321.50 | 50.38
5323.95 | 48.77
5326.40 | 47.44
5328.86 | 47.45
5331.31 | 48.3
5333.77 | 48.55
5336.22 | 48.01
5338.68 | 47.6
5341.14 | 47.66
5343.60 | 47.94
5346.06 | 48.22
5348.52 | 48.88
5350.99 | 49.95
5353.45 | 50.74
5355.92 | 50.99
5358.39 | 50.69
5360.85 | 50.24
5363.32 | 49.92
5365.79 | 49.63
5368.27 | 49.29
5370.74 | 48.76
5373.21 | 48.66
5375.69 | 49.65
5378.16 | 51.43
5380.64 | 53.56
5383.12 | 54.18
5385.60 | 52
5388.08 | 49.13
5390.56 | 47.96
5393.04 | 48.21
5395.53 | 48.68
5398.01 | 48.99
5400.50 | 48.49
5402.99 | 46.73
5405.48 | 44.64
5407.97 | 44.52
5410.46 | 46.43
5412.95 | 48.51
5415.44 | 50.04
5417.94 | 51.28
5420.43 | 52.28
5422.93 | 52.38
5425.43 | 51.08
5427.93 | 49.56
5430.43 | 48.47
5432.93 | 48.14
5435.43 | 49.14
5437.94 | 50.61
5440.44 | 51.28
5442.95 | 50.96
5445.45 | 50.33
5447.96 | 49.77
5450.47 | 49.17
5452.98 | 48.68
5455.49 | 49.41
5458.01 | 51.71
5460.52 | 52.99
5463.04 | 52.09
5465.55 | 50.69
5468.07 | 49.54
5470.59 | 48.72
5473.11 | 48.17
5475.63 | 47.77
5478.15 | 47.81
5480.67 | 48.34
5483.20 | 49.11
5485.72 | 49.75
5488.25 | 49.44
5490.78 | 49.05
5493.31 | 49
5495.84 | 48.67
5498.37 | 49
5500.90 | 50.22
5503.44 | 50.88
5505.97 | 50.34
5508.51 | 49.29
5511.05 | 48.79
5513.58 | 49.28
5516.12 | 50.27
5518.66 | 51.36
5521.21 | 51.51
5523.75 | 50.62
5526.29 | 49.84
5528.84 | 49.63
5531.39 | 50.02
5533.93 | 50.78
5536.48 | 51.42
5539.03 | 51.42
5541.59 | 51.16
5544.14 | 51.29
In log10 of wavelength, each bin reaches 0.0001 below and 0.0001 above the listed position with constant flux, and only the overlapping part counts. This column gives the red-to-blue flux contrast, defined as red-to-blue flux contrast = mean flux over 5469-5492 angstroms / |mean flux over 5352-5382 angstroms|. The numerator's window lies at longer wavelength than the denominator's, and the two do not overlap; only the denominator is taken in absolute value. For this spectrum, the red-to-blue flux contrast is 0.97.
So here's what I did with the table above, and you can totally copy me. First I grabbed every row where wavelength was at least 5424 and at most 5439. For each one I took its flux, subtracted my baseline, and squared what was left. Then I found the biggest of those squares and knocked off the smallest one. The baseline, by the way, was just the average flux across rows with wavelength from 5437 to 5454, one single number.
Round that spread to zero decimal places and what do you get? 4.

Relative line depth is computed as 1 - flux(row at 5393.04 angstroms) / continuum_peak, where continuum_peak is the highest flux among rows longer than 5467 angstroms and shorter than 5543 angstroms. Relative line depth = 0.064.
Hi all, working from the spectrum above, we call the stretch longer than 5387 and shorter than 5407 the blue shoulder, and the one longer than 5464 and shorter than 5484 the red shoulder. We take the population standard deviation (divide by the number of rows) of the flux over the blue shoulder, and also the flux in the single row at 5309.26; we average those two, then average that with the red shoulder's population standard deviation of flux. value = 13.9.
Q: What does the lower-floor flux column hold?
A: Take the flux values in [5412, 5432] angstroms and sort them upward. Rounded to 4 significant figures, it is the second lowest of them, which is 48.51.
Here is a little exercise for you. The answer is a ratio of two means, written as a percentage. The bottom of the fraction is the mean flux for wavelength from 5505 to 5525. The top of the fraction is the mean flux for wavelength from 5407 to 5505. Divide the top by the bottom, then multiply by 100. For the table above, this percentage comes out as 99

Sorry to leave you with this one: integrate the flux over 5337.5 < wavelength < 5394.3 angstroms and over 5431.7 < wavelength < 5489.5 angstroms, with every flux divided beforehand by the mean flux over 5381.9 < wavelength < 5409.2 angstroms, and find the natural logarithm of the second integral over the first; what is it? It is 0.016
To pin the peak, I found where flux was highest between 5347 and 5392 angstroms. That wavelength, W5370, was 5383.12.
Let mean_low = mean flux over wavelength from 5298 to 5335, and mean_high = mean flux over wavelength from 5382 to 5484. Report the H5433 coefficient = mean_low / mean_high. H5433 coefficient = 1.01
